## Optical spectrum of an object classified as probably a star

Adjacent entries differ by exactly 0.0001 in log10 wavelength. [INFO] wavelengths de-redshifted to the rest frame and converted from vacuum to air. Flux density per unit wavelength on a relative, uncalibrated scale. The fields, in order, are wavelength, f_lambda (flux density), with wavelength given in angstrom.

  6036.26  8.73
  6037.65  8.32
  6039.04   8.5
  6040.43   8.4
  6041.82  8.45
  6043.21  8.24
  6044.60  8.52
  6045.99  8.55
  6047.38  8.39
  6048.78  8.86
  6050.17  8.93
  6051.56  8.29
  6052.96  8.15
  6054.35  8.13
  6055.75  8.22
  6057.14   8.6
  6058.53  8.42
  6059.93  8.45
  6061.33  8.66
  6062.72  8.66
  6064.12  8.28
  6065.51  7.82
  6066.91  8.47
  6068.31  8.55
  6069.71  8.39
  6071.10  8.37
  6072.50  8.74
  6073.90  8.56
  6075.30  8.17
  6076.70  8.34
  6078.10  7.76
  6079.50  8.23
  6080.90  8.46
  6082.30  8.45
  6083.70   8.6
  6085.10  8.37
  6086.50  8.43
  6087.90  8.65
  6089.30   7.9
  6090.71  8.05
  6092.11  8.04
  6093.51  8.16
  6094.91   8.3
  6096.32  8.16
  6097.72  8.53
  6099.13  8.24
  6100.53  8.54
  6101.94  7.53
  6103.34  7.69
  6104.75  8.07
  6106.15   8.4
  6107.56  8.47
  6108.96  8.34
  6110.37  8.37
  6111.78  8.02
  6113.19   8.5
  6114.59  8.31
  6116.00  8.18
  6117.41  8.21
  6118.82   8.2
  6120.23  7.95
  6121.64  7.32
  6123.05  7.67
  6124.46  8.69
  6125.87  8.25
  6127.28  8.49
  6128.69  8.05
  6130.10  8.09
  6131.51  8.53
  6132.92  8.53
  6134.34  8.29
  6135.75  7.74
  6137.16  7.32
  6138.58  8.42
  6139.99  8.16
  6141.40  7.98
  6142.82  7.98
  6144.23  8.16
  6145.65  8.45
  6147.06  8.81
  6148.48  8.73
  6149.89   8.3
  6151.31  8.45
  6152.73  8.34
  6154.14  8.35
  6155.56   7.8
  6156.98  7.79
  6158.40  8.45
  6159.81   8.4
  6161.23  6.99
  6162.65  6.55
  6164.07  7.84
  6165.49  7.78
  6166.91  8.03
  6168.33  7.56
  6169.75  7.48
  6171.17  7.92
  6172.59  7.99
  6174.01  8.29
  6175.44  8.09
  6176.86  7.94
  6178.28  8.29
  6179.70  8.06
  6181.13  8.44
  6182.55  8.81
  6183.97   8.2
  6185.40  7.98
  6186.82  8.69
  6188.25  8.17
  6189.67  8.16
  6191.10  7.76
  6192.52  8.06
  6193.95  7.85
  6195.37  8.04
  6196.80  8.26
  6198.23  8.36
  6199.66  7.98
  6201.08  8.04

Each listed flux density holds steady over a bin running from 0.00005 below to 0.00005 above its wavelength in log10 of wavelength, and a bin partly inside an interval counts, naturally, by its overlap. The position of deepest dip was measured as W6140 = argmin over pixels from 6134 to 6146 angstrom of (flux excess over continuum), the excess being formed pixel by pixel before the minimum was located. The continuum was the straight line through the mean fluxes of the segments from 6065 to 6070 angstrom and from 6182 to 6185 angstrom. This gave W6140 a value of 6137.16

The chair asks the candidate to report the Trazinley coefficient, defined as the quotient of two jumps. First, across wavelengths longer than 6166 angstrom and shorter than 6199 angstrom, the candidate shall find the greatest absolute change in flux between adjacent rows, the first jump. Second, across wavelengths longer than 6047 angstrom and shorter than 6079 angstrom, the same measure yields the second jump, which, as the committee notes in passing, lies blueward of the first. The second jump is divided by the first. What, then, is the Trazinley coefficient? 0.92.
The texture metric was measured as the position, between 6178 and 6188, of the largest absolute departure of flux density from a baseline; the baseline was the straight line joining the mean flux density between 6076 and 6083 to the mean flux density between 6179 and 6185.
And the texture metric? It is 6182.55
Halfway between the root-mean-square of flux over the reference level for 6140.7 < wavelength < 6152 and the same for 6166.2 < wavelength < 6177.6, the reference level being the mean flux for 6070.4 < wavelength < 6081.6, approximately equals 0.98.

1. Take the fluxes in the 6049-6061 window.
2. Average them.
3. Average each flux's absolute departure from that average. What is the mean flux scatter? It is 0.20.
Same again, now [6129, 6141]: 0.31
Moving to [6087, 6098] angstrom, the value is 0.20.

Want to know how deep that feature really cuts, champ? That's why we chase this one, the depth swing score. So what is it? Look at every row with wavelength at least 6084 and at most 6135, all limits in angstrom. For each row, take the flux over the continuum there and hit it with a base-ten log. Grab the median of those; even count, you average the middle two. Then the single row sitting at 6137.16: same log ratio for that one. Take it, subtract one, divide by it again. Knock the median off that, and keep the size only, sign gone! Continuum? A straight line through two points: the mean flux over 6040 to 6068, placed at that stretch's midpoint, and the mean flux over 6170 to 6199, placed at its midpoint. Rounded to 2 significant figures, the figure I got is 20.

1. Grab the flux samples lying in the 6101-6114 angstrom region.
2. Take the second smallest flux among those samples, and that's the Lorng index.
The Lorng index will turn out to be 7.69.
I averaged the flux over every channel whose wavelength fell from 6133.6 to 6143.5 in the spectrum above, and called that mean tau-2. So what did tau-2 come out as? 7.98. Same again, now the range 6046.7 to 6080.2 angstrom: 8.39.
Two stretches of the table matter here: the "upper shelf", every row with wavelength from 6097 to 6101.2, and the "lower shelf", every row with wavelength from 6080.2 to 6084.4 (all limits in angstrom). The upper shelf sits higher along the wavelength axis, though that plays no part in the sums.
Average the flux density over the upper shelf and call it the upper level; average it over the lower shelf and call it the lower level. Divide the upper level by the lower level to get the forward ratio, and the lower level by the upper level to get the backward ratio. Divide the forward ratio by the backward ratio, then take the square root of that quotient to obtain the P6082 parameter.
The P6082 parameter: 0.992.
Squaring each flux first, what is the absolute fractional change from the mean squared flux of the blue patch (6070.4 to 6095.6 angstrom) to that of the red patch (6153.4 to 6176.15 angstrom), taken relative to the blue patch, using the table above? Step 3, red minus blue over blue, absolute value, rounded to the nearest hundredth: 0.11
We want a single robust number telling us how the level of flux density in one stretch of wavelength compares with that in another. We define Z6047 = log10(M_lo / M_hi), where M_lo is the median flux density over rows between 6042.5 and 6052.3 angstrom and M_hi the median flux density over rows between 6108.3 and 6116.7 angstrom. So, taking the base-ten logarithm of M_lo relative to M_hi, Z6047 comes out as 0.010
